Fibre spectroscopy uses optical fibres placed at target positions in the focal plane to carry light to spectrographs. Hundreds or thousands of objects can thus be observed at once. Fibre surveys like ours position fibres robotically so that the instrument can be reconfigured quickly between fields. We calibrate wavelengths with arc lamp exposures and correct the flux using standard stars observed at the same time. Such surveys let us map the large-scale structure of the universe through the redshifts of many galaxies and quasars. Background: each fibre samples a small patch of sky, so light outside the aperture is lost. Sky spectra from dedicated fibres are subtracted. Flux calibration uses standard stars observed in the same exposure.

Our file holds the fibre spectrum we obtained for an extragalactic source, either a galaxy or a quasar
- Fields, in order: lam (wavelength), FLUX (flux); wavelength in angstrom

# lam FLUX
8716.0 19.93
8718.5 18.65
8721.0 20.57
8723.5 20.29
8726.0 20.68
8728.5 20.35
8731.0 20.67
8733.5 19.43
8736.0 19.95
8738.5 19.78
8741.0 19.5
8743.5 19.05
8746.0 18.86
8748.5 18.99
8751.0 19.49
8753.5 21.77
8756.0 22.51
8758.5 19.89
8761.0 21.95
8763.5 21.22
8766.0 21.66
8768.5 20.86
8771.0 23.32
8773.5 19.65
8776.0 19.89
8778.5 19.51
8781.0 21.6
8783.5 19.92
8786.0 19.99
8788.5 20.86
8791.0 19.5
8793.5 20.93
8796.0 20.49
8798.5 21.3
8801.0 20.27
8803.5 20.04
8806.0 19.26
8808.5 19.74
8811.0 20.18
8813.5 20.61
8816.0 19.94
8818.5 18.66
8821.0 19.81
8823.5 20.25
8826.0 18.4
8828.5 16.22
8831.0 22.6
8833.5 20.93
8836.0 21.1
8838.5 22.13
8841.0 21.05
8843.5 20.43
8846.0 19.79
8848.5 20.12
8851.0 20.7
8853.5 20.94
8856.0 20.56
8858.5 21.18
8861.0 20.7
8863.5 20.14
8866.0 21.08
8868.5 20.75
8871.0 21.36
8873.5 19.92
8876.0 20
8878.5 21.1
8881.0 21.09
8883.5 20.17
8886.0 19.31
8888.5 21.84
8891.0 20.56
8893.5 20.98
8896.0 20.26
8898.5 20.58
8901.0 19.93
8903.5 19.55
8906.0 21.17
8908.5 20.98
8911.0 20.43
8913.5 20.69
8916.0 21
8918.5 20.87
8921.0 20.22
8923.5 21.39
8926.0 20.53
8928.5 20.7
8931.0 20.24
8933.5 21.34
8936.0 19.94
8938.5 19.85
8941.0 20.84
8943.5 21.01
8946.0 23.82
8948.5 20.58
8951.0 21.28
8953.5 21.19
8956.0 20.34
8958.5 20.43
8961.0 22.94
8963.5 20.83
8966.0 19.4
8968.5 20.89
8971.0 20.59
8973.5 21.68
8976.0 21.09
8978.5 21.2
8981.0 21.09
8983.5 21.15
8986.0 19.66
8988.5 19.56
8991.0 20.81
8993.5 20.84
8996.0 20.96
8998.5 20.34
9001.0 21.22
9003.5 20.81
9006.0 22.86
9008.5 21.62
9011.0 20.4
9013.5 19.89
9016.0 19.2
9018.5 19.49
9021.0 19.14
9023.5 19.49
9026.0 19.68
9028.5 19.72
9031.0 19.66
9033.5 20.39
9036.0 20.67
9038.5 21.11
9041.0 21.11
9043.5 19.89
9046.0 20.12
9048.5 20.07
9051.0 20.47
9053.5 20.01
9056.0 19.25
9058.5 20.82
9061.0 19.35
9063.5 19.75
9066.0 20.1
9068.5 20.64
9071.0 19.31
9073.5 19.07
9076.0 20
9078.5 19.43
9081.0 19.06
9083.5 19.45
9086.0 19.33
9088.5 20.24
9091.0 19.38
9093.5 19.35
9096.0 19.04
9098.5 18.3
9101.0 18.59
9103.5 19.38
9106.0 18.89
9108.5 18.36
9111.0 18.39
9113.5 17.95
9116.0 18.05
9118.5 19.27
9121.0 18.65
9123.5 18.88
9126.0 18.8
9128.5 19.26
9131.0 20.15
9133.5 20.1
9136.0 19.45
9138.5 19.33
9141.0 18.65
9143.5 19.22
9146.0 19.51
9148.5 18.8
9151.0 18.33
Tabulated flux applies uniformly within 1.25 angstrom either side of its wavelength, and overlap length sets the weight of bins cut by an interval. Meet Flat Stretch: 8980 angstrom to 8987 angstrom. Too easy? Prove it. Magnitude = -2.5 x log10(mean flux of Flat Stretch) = -3.29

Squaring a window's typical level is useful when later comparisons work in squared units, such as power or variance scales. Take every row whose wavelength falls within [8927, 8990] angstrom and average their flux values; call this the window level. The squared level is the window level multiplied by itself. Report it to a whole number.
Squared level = 435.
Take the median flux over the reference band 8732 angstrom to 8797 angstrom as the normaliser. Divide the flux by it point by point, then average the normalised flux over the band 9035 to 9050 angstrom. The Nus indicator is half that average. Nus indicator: 0.514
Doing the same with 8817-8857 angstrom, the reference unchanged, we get 0.507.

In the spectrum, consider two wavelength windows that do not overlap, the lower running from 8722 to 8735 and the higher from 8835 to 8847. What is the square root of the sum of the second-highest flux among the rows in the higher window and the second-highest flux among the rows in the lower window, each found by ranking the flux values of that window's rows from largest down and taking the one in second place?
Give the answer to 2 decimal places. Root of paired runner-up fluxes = 6.46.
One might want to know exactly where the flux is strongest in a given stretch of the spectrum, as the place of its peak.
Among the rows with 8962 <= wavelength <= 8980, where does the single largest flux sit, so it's 8973.5 angstrom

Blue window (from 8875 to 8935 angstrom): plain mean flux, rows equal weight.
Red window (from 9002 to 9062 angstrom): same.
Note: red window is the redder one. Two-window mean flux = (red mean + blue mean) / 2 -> 20.4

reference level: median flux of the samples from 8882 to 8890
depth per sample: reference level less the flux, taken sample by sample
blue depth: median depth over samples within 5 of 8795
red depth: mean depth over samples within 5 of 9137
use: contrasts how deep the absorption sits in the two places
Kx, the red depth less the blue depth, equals 1.3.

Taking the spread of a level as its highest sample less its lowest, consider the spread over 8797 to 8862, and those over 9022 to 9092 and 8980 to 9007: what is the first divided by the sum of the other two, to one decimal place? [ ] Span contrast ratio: 1.2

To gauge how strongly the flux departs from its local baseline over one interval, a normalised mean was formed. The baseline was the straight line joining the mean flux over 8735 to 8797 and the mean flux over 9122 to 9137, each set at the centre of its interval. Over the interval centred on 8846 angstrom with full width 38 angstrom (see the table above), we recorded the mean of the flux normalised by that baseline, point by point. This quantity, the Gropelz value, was 1.02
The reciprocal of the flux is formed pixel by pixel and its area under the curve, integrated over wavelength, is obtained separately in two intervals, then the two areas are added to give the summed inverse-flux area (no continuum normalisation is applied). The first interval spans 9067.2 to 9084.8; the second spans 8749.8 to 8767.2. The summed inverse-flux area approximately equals 1.72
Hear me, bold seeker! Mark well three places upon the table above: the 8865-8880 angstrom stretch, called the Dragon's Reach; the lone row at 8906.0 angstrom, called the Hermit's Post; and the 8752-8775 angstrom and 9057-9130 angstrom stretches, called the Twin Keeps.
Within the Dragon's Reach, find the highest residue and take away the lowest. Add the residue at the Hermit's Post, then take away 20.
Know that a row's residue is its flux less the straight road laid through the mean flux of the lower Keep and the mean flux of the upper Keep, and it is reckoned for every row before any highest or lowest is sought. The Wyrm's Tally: -17.9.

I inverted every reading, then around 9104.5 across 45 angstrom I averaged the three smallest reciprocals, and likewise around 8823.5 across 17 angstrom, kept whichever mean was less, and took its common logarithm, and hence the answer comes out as -1.32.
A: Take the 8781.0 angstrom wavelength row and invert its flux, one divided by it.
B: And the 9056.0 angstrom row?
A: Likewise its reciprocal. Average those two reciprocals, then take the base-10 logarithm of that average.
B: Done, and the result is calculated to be -1.31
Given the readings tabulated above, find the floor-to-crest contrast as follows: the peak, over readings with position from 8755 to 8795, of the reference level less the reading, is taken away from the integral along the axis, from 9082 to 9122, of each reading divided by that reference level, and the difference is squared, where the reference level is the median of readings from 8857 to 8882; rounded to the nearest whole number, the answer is 1208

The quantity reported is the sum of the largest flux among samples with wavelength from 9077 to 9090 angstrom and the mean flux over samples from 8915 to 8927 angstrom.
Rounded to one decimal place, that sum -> 41.0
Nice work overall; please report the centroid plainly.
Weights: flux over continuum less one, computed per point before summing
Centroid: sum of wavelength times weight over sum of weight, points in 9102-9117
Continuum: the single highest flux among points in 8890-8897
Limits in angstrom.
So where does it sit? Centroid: 9110.5 angstrom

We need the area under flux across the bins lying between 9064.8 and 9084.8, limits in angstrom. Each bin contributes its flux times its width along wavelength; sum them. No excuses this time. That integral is 393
